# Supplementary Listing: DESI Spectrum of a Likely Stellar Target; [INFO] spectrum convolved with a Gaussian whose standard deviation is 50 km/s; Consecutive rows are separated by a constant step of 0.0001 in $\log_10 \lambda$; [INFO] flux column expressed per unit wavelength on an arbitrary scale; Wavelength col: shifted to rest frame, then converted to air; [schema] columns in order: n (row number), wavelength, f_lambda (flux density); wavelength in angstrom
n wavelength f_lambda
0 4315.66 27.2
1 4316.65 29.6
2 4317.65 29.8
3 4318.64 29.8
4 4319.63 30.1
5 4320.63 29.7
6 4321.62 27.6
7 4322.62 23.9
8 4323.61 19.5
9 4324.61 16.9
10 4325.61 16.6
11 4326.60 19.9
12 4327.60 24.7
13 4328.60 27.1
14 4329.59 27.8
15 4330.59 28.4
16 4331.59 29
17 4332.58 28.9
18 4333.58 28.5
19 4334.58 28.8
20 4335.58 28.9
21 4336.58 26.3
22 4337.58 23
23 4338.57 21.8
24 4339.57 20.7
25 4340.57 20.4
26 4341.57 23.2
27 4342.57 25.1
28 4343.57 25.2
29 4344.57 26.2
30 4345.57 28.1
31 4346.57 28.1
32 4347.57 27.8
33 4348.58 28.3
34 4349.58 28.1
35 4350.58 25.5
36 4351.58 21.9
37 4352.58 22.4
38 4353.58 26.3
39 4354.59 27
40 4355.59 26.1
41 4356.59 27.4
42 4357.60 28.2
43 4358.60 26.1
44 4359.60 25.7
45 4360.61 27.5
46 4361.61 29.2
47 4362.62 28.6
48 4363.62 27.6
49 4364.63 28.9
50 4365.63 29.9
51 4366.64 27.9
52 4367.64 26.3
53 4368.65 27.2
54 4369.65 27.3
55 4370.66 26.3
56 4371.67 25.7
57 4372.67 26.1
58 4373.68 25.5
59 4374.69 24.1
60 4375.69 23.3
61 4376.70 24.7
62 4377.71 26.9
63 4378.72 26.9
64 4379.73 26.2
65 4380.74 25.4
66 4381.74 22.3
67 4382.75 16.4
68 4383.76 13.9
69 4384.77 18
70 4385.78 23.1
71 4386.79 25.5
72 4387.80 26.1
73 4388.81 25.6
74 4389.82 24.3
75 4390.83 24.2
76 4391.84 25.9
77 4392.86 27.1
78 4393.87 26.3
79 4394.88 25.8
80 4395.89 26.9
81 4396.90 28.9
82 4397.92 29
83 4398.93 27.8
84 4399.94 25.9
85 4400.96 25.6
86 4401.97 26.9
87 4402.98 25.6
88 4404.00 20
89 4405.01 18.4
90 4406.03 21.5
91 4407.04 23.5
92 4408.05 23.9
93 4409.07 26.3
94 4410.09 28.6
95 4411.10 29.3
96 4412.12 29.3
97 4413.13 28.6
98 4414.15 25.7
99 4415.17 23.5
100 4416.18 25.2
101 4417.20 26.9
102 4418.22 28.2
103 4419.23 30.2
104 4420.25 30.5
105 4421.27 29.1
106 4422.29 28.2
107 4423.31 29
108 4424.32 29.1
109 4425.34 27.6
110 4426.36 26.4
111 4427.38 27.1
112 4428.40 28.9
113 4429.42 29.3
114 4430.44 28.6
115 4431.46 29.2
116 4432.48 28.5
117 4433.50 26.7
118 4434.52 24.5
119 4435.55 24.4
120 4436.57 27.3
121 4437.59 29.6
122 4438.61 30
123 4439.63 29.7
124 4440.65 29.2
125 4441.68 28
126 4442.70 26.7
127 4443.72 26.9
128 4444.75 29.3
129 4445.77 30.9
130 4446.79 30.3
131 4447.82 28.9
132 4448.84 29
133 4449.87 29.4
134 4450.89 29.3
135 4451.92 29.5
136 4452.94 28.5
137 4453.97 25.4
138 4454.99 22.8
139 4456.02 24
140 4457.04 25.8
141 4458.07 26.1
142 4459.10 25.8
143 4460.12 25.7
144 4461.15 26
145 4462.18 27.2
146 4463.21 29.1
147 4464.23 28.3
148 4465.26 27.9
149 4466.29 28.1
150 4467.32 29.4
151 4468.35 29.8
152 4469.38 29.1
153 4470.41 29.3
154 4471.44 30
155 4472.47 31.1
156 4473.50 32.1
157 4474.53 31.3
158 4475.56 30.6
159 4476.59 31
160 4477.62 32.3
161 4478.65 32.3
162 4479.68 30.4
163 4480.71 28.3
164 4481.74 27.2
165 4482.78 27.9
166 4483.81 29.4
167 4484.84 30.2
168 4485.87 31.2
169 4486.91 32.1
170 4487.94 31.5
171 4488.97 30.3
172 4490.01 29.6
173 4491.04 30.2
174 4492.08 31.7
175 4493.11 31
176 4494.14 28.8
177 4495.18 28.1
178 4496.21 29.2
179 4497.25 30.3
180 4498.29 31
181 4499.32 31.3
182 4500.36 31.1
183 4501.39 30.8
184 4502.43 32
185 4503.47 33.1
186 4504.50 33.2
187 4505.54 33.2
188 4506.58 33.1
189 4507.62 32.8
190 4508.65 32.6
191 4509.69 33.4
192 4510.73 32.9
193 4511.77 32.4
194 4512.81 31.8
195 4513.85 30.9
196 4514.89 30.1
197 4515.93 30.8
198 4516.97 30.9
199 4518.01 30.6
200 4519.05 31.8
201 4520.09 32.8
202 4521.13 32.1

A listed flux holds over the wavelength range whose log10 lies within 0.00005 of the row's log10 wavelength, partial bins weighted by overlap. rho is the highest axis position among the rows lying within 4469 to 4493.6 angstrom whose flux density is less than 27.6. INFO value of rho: 4481.74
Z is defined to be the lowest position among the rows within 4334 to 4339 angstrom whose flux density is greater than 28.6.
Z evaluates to 4334.58 angstrom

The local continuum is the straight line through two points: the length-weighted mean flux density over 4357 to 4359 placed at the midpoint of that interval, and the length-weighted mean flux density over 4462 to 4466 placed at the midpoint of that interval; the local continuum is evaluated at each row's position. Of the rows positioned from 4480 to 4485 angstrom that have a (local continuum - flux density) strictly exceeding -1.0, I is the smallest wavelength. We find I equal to 4480.71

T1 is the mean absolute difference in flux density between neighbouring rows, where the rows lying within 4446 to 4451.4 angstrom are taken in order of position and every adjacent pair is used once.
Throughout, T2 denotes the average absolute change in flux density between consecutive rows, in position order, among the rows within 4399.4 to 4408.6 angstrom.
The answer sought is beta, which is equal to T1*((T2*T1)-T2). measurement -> -0.5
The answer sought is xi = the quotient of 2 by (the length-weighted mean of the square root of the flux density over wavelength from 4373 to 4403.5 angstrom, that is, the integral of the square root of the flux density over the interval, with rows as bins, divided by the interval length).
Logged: 0.40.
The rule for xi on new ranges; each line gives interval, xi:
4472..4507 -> 0.36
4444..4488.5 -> 0.37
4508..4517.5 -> 0.35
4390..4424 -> 0.39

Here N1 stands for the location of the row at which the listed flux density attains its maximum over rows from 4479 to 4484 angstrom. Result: 4479.68 angstrom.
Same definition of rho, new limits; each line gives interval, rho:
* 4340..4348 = 4344.57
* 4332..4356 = 4355.59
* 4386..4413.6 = 4409.07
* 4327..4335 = 4328.60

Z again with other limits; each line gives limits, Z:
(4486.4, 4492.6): 4486.91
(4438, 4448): 4438.61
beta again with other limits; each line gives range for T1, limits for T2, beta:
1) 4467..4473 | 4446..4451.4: -0.1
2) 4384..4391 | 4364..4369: 1.5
